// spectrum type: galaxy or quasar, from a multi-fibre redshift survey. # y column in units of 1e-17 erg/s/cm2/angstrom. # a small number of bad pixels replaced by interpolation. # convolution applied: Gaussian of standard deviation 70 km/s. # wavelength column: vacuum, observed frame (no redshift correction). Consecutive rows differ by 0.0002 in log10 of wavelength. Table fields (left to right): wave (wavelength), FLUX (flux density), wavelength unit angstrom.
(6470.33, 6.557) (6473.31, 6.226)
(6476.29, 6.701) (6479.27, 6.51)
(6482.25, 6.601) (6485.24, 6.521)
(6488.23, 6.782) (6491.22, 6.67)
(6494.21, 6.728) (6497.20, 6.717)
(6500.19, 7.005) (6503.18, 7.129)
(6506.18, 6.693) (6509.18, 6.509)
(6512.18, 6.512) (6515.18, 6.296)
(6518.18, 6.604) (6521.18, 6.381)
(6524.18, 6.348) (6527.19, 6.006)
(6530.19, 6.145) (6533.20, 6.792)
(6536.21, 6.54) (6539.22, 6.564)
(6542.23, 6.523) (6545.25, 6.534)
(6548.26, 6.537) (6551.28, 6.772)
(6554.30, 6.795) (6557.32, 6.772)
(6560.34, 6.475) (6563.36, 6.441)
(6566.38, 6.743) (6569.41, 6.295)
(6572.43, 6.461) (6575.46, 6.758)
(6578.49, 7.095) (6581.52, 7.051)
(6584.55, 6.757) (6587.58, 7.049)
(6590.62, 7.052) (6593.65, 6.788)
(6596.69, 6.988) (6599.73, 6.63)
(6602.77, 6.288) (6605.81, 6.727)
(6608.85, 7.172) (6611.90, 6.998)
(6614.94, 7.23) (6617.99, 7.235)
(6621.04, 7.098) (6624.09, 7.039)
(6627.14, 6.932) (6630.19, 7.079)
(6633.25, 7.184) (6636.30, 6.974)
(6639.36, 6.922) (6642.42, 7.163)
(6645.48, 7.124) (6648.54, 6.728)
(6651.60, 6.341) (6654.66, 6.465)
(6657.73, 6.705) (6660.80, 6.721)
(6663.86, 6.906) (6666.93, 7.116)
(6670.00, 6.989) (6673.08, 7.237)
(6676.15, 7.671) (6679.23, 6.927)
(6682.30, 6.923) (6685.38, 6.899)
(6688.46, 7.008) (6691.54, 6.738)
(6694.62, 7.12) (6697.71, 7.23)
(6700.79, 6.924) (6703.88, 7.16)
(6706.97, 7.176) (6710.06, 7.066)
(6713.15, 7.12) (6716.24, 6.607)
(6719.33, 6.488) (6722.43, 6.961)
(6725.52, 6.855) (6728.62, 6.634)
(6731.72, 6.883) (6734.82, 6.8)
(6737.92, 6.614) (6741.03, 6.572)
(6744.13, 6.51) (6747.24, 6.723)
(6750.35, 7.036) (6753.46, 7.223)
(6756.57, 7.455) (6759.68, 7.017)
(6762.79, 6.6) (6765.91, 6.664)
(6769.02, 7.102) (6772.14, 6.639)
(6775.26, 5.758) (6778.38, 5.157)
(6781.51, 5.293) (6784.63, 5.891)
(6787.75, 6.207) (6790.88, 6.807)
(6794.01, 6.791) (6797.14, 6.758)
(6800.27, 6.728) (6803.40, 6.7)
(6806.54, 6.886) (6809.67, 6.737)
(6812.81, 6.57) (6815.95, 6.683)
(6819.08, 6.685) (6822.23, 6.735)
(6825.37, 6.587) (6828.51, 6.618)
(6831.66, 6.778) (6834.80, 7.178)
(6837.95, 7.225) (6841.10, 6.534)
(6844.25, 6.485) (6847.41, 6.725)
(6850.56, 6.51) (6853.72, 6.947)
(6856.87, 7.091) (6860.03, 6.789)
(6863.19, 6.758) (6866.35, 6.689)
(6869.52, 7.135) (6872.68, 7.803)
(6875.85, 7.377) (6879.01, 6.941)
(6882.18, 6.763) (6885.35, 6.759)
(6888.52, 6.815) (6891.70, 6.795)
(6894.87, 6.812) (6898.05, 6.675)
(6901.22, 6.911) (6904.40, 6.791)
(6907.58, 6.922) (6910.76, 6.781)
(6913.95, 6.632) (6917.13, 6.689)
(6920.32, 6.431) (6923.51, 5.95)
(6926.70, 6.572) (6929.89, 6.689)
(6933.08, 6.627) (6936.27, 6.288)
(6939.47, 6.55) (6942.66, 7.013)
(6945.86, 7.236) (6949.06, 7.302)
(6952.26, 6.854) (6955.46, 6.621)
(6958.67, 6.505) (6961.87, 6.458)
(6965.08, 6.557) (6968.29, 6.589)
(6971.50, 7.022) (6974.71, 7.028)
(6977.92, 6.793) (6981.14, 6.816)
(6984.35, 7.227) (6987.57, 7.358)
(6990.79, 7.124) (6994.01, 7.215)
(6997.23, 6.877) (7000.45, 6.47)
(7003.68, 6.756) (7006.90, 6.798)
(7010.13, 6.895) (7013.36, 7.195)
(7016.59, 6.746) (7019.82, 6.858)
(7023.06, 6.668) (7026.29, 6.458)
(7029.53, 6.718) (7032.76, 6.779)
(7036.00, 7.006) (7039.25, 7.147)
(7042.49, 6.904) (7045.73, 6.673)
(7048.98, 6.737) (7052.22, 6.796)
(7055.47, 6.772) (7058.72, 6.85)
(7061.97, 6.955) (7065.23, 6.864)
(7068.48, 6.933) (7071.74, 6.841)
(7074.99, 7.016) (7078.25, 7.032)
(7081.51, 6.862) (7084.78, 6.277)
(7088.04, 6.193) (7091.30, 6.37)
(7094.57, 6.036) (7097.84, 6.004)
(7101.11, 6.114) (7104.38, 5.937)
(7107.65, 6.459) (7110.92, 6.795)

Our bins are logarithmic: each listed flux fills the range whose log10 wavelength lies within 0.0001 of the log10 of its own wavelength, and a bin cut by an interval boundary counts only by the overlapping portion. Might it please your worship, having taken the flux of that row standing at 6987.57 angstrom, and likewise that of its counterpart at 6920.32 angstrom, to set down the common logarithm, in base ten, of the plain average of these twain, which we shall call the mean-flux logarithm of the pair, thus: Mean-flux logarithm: 0.839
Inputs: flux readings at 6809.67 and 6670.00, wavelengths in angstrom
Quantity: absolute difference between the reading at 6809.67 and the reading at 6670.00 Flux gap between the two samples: 0.25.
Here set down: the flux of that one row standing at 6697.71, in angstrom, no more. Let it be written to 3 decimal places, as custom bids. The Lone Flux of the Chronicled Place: 7.230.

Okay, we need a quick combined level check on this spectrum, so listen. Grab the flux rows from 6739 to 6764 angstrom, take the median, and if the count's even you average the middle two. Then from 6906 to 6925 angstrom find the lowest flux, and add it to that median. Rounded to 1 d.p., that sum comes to 12.8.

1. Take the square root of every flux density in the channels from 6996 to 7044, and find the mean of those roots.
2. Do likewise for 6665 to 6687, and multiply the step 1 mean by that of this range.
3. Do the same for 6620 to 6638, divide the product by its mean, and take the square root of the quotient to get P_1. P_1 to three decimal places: 1.619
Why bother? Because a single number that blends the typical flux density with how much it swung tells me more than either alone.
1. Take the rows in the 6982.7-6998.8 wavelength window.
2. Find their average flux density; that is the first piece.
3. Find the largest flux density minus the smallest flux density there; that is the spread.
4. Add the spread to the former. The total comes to 7.6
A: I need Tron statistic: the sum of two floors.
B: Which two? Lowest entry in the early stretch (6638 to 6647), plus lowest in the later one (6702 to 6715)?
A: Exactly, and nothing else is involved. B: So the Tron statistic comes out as 14.0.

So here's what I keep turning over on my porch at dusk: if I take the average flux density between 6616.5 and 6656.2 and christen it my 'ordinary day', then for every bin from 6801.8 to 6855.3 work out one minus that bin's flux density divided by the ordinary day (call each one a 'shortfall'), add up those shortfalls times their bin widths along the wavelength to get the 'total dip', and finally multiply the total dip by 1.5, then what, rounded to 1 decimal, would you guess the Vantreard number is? 2.4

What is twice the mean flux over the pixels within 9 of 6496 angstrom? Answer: 13.7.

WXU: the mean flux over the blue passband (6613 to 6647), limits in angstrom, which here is 7.09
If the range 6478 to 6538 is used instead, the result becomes 6.57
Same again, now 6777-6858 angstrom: 6.59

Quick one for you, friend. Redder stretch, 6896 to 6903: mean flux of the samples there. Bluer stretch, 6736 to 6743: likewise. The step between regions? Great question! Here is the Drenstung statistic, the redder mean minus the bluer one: 0.20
